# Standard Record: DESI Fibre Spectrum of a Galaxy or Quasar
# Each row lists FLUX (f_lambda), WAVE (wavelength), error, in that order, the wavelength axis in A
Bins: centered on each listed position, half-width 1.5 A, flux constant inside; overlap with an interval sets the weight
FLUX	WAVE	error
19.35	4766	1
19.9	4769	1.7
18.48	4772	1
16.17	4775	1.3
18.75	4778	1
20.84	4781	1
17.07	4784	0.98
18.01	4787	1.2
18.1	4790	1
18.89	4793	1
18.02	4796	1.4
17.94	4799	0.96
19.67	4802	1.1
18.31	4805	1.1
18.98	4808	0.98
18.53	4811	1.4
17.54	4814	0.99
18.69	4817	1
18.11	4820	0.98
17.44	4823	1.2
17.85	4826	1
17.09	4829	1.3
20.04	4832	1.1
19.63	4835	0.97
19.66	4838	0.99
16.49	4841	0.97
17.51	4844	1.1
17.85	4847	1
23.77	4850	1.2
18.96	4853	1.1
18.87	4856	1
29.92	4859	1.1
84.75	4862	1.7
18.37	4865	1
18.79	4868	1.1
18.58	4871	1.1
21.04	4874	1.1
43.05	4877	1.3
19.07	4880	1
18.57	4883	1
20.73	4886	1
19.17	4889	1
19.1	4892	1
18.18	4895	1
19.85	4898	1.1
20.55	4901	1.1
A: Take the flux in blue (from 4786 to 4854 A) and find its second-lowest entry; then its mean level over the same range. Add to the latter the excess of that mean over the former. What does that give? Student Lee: 20.0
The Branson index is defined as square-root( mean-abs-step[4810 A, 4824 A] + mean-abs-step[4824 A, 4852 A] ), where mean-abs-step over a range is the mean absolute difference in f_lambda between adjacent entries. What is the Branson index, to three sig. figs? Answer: 1.63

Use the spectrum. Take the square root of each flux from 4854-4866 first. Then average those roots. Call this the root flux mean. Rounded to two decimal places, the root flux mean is 5.83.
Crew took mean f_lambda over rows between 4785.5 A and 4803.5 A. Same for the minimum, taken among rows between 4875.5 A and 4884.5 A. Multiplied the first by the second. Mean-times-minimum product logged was 342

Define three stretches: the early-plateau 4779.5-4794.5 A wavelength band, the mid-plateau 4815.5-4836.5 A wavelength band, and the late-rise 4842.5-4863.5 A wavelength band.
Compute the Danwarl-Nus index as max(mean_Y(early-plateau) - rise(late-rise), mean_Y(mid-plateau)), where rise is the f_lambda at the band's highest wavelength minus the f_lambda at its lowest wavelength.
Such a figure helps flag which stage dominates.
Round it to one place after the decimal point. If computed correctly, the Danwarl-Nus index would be 18.4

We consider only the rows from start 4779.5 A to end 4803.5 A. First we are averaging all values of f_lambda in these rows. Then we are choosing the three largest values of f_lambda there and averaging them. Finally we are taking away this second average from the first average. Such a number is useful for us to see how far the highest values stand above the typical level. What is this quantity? -1.2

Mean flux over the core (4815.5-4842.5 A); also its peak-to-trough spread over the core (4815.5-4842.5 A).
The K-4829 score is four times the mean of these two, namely 44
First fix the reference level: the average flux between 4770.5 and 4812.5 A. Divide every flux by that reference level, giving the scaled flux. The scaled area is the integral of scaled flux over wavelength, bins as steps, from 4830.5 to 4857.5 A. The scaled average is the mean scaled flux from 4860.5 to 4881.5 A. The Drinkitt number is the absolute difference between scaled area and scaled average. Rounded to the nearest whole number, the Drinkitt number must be 26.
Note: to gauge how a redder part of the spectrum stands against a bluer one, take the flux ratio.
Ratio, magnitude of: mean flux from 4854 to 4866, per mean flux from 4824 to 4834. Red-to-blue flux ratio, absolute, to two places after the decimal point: 2.07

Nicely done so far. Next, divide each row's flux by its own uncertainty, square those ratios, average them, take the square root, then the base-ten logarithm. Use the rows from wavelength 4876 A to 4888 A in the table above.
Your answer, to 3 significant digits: 1.37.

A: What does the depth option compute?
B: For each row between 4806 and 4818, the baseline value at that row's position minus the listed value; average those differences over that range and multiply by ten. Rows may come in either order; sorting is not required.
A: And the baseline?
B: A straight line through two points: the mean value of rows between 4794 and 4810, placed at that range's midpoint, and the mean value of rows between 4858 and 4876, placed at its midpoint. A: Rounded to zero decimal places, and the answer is 23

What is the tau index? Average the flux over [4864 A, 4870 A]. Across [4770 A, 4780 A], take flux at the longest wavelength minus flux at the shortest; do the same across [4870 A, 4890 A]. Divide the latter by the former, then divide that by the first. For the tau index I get 0.12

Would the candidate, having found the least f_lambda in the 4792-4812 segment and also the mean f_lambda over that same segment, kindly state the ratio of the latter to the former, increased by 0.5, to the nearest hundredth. 1.54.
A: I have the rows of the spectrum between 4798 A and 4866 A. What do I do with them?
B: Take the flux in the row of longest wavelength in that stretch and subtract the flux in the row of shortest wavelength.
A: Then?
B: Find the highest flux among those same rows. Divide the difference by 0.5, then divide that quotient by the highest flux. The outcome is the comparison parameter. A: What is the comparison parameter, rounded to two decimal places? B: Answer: 0.01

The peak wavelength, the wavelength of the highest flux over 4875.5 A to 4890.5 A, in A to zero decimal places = 4877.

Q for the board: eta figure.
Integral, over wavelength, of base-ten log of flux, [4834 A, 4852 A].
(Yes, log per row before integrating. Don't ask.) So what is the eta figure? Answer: 23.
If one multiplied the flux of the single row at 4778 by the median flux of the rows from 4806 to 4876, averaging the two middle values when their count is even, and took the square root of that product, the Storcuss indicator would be 18.7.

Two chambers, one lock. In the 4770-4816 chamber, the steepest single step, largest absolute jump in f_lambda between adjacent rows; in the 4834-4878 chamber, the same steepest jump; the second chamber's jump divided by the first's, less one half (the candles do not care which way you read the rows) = 17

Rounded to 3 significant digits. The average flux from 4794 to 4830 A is 18.2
